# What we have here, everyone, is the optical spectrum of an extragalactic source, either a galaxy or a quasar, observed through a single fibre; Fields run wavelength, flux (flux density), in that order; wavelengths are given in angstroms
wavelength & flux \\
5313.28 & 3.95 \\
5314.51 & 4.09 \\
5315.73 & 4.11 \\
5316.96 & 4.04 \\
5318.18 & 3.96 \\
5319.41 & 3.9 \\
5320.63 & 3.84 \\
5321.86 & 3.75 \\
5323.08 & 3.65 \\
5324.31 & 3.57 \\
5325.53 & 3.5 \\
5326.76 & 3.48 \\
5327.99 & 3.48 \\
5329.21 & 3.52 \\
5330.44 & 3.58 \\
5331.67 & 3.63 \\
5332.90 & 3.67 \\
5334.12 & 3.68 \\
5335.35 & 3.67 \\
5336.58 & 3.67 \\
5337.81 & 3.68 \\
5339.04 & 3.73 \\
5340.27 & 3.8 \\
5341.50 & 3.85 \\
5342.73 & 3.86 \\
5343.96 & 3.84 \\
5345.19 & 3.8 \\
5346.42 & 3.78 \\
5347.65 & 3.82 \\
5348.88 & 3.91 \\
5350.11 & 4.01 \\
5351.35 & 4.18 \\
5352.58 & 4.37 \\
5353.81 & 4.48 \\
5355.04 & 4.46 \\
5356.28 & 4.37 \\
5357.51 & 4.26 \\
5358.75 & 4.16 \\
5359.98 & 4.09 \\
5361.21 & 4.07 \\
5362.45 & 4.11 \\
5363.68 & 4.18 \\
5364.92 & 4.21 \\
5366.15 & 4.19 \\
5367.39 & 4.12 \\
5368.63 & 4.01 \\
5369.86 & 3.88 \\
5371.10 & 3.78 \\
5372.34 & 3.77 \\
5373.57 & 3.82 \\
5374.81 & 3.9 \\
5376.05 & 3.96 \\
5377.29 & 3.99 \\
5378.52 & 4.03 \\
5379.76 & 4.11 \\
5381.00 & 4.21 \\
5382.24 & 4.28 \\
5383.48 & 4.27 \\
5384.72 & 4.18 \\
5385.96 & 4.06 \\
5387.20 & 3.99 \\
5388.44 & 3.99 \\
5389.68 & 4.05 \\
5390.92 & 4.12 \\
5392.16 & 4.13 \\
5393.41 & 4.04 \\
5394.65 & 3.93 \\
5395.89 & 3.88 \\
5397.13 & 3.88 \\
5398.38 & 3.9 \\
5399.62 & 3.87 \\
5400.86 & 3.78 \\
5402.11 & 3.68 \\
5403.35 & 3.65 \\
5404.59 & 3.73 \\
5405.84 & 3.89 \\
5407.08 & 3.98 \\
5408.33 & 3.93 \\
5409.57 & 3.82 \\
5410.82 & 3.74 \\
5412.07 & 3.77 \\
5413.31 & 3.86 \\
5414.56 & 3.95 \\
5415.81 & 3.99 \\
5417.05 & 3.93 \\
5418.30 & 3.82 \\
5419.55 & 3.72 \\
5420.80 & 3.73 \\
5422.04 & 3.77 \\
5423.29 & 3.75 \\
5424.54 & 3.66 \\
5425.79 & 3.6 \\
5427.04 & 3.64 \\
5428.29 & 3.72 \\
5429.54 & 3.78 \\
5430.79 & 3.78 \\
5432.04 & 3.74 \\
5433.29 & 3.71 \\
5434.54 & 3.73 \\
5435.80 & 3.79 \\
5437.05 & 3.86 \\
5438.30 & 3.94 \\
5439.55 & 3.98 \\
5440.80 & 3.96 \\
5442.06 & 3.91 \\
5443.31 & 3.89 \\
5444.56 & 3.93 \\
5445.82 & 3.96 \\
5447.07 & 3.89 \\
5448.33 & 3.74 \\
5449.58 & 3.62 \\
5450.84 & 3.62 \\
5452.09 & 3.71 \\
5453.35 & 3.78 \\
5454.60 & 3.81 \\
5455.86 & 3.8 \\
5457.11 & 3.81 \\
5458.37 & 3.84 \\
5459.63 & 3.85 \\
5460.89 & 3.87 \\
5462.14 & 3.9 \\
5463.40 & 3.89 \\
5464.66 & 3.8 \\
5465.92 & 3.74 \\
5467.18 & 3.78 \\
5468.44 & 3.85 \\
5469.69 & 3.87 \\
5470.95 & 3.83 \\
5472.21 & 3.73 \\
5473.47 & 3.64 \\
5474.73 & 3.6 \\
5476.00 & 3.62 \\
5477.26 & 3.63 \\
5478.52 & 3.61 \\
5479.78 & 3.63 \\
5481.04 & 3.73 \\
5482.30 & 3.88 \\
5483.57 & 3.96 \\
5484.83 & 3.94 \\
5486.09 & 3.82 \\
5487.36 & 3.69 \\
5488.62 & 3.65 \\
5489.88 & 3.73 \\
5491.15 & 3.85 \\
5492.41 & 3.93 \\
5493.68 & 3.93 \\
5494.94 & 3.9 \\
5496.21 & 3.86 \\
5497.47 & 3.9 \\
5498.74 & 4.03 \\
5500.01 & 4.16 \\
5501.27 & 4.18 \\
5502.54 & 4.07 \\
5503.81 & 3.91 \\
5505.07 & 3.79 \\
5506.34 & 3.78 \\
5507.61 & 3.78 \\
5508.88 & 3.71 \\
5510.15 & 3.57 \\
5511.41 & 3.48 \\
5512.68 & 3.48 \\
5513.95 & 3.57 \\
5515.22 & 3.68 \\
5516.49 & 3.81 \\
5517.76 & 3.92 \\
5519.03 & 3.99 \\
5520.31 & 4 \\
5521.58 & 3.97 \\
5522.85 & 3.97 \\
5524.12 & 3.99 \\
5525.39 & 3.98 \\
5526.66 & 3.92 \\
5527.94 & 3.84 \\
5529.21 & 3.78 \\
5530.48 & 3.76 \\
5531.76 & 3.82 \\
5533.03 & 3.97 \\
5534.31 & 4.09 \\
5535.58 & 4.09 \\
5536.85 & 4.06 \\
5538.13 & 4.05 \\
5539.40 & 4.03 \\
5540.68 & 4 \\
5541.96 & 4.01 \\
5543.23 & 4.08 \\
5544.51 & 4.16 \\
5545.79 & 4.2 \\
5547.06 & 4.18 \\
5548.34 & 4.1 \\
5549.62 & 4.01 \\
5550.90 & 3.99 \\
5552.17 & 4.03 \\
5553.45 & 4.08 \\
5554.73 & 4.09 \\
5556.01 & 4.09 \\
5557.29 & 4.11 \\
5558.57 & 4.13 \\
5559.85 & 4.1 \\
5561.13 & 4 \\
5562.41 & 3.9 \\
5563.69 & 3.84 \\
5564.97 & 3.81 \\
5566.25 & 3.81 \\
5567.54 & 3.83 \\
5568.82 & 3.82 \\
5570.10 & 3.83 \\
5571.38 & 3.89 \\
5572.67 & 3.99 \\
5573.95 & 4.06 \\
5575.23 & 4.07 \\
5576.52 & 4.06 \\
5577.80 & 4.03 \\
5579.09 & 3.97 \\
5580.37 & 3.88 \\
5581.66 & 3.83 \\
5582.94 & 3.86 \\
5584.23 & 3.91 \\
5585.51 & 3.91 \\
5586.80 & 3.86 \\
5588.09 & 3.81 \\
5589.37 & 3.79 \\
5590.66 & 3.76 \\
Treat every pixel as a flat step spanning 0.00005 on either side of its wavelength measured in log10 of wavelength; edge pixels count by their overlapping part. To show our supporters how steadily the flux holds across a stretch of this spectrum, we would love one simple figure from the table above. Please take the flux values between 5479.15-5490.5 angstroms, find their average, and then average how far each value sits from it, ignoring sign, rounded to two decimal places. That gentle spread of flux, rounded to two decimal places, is 0.11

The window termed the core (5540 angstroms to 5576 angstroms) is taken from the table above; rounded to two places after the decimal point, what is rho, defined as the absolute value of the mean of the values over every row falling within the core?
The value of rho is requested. 4.01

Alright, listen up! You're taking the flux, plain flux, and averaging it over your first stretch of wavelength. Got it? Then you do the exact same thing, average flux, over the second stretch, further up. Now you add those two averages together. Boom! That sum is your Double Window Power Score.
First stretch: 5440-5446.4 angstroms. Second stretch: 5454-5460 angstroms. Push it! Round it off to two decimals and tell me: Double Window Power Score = 7.75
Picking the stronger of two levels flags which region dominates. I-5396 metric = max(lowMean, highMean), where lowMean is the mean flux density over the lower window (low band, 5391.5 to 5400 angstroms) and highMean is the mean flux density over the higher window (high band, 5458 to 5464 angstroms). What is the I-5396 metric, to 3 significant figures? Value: 3.95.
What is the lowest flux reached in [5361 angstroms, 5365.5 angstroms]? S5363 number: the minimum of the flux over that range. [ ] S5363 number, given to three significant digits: 4.07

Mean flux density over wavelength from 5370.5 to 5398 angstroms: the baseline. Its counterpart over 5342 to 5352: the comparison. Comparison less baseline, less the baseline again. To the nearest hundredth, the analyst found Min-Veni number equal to -4.13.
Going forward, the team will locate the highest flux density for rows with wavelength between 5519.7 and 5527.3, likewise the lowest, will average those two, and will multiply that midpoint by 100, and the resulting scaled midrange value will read 396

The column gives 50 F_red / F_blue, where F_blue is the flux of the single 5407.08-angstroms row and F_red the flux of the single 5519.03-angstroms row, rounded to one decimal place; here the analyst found 50.1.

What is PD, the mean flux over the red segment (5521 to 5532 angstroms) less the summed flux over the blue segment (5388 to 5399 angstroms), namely -32.0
